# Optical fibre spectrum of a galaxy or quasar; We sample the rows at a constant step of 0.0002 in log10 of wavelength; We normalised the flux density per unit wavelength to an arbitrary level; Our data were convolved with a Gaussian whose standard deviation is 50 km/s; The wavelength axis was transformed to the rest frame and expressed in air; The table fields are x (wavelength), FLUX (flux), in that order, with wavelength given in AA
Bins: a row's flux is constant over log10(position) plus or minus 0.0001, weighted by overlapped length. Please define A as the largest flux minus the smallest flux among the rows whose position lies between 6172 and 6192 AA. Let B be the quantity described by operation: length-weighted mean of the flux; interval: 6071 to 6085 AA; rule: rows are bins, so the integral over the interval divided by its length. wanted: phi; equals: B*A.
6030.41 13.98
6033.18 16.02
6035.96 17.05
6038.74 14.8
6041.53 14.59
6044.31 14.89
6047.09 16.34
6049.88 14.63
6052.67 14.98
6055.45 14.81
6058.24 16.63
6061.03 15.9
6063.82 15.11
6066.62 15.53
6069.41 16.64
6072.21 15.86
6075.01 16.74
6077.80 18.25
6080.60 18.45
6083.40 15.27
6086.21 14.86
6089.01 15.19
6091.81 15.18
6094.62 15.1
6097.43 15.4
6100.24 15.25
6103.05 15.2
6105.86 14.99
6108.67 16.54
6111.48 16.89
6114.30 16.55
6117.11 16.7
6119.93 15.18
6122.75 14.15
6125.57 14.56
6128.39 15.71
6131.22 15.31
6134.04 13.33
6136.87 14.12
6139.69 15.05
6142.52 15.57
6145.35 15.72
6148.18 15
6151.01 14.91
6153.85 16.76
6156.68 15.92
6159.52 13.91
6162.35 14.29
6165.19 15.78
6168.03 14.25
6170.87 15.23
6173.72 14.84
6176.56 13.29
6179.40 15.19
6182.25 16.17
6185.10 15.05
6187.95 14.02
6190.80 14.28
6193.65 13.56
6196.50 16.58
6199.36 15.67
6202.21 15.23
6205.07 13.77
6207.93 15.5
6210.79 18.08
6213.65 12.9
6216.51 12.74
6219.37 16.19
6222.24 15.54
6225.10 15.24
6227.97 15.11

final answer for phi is 49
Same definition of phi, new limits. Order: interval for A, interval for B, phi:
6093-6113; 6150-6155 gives 30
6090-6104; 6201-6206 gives 4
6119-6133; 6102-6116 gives 25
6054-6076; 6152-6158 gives 31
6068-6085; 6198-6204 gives 49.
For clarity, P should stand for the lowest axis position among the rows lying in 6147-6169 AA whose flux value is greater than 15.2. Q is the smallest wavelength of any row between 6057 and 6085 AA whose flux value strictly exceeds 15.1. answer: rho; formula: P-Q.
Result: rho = 95.6 AA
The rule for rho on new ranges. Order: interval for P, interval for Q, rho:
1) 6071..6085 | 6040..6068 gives 25.1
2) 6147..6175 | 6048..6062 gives 95.6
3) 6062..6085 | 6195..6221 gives -129.9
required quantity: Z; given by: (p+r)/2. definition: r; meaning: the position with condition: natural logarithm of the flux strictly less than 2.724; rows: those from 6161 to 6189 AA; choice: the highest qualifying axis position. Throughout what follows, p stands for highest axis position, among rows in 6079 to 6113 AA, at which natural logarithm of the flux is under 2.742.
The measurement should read 6146.9 AA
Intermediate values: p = 6105.86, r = 6187.95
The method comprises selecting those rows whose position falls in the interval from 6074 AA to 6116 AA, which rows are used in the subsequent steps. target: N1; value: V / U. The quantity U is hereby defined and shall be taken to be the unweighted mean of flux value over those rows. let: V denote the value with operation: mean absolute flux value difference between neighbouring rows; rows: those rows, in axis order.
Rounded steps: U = 16.0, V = 0.62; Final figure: 0.04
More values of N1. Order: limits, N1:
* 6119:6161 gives 0.06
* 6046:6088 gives 0.06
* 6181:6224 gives 0.11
